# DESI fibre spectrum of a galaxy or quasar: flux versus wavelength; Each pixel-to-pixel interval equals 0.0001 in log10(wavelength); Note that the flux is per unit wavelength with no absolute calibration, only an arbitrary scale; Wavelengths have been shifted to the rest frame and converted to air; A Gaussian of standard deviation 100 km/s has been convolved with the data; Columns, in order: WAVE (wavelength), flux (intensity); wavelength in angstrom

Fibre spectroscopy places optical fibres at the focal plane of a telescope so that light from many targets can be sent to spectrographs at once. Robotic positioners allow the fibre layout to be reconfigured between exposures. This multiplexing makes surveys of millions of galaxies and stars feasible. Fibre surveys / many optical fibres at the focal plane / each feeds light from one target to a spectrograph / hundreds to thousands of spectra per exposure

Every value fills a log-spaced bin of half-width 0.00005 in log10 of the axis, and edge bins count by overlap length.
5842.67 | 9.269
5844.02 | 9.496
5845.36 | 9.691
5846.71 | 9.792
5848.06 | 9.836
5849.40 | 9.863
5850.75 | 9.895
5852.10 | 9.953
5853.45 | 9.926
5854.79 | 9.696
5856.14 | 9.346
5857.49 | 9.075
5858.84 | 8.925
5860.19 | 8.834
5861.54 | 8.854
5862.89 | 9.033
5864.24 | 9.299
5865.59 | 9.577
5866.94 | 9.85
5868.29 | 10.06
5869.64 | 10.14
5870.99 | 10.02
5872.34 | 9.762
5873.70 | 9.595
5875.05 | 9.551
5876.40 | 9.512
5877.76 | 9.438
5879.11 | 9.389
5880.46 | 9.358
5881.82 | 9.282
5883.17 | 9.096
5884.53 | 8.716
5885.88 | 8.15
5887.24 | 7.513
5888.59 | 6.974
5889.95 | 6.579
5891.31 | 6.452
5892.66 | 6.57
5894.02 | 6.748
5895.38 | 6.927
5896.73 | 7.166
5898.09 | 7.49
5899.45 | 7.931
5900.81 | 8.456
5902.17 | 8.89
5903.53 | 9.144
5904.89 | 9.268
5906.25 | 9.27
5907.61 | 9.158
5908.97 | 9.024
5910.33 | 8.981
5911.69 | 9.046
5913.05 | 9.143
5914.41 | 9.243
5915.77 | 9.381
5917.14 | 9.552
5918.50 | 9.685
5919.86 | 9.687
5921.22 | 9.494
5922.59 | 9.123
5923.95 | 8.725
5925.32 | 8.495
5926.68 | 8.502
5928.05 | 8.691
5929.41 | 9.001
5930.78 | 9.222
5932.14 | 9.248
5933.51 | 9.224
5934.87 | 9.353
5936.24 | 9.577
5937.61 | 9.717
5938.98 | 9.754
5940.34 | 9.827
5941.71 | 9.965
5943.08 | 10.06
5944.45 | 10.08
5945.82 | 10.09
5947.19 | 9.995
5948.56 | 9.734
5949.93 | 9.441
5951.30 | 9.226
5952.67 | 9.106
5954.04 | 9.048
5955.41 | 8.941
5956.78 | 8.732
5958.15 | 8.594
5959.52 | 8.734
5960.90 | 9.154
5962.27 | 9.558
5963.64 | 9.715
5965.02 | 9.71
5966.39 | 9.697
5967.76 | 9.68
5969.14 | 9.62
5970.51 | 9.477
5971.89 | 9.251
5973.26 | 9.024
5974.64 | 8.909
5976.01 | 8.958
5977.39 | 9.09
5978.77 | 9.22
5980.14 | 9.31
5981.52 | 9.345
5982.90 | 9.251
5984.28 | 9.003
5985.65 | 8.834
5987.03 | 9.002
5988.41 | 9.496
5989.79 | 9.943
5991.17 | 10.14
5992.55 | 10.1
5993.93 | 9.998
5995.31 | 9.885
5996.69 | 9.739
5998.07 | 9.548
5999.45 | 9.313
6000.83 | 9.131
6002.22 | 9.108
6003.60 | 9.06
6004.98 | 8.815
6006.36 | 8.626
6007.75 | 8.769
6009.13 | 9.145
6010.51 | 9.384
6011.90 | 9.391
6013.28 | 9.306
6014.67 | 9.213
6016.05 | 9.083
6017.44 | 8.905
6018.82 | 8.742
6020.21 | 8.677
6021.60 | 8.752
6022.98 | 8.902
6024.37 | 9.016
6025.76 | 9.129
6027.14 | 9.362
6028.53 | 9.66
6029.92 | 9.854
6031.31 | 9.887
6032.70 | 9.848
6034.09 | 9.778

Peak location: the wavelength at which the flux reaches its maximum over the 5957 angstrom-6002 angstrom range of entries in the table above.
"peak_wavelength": 5991.17 angstrom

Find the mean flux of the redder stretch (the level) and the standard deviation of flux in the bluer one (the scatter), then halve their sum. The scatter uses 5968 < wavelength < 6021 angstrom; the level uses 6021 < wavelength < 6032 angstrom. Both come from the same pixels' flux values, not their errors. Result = 4.86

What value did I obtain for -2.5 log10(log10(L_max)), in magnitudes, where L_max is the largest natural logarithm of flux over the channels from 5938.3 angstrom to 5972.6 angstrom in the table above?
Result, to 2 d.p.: 1.10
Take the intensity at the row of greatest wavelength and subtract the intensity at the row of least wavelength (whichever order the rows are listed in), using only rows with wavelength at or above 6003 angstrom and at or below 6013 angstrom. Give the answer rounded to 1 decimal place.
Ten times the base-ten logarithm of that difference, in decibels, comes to -4.8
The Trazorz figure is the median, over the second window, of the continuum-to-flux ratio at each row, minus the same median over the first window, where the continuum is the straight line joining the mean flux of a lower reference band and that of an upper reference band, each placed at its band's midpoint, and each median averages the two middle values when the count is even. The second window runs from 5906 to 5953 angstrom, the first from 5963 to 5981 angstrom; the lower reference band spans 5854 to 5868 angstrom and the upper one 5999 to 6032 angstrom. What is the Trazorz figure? 0.01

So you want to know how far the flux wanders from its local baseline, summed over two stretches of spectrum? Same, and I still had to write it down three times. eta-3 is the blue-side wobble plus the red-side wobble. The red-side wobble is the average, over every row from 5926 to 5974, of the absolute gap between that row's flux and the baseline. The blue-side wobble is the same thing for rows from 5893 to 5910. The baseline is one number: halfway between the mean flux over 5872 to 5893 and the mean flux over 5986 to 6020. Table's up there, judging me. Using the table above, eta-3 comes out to 1.4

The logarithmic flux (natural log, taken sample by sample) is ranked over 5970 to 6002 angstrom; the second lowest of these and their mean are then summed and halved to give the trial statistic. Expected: 2.21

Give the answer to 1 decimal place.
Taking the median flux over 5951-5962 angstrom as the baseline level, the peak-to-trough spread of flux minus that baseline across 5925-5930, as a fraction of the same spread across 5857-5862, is 2.1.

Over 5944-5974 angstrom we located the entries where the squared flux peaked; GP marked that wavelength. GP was 5945.82 angstrom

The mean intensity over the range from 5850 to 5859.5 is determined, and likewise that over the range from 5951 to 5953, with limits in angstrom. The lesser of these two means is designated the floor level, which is 9.17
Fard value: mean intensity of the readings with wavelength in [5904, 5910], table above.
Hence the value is 9.2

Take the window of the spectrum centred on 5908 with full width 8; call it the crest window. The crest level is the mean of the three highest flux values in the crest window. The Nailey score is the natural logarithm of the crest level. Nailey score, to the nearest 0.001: 2.223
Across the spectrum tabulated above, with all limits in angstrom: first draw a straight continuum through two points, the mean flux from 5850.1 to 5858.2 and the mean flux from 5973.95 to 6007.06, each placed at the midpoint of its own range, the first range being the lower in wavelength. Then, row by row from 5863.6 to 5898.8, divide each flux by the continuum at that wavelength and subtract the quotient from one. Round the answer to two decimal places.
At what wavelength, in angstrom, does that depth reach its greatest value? 5891.31 angstrom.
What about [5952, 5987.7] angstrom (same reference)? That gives 5958.15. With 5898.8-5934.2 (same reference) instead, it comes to 5899.45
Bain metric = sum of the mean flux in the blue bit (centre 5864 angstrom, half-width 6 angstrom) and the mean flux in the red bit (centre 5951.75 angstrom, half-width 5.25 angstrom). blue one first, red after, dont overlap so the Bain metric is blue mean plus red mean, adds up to 18.7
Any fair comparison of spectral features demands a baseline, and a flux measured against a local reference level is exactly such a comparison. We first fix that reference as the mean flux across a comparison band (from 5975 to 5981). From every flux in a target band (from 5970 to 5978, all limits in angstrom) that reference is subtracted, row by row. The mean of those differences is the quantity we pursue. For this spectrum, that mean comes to 0.0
